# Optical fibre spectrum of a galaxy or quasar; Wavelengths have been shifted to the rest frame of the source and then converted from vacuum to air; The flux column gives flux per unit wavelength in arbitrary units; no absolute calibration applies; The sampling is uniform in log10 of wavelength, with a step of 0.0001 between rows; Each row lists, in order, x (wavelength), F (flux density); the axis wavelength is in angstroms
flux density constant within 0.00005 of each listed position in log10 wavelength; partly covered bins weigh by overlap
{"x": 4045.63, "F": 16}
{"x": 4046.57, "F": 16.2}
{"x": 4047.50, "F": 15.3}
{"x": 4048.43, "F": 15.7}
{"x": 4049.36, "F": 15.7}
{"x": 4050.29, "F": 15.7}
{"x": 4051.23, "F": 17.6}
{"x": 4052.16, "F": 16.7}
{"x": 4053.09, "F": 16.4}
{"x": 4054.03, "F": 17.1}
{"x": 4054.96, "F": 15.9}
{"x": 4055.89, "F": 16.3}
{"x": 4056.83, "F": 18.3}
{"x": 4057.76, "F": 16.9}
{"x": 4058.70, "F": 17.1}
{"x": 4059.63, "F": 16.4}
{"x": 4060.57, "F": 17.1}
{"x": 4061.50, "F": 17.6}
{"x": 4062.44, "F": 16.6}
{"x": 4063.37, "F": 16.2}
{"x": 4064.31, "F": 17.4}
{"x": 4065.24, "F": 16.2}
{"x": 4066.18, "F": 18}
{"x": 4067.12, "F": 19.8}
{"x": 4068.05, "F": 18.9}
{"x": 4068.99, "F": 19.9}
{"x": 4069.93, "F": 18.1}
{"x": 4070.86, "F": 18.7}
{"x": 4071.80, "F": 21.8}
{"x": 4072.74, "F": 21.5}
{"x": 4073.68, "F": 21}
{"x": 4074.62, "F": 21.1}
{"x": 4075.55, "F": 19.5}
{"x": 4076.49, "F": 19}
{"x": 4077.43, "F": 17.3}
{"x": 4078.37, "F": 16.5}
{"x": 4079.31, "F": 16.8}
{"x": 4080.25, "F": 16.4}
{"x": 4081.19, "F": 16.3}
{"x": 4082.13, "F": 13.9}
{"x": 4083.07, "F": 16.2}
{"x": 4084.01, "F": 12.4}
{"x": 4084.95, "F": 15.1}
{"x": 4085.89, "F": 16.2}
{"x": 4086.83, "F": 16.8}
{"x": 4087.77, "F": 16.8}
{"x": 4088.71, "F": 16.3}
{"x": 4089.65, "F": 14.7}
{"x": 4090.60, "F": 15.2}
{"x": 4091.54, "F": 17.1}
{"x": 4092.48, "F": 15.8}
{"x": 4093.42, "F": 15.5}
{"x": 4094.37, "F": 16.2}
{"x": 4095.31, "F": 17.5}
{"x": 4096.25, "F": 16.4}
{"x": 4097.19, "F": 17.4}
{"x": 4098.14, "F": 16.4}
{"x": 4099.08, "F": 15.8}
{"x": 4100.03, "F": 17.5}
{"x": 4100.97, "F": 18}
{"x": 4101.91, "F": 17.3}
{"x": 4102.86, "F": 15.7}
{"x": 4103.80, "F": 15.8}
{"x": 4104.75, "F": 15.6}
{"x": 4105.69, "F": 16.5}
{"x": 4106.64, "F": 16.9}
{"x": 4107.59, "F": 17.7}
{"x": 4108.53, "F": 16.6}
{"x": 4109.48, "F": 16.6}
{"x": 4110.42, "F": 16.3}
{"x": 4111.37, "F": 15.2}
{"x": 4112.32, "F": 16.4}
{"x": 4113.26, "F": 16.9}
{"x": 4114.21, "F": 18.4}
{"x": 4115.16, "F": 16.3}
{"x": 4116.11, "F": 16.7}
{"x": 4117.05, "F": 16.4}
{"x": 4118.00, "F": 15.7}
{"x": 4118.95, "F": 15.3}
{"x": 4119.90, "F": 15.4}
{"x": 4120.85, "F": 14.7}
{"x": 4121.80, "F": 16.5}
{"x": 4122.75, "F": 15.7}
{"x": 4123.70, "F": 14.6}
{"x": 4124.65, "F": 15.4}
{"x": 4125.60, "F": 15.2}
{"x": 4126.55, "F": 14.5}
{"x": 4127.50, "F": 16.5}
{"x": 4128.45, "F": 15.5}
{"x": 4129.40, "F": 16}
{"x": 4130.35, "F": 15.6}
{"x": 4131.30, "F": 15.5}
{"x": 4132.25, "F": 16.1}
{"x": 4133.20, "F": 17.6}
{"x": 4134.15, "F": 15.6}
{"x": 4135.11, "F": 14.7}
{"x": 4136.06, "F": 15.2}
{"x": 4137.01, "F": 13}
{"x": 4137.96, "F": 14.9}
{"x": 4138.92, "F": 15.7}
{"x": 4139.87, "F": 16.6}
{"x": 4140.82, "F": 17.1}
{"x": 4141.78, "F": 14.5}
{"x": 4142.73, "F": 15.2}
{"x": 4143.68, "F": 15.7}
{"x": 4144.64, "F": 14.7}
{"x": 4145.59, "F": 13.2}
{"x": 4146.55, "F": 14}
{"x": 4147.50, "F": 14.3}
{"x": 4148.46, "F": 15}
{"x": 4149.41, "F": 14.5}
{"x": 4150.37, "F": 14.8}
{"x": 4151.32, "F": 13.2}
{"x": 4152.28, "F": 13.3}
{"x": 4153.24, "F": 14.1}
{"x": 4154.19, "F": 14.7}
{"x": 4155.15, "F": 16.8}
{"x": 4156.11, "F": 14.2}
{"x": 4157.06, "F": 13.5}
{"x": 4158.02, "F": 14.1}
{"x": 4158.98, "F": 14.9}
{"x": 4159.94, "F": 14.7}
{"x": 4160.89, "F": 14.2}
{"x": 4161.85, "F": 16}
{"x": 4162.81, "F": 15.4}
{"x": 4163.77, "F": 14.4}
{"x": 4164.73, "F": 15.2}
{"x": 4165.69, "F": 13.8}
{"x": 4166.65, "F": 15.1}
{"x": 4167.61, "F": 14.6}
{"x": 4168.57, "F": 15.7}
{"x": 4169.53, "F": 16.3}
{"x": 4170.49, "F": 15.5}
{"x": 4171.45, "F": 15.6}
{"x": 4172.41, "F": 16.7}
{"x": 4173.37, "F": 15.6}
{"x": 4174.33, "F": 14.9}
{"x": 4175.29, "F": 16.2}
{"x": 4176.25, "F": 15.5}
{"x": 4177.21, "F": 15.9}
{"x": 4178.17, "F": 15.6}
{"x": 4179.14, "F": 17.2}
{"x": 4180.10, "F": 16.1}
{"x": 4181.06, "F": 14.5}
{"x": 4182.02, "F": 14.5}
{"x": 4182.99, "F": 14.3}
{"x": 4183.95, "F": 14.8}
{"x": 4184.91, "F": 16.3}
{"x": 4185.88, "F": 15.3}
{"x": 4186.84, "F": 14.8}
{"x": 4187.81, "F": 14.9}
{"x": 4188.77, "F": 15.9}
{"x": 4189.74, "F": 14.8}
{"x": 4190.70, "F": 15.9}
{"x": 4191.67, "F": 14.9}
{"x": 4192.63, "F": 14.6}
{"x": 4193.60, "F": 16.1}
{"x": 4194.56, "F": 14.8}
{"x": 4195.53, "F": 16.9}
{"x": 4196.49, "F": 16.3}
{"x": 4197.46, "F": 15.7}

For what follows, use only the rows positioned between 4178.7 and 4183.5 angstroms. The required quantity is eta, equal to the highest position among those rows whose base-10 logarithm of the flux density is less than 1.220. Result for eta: 4182.99 angstroms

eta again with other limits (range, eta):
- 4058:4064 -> 4063.37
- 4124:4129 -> 4128.45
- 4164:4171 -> 4170.49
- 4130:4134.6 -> 4134.15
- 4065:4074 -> 4065.24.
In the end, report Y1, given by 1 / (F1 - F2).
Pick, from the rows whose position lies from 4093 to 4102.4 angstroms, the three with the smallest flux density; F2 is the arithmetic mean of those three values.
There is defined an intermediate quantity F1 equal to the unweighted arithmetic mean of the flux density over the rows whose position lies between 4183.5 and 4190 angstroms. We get -1.74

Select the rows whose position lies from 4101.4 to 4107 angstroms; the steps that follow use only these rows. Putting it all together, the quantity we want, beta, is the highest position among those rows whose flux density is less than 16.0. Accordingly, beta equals 4104.75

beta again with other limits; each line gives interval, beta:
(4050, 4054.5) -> 4050.29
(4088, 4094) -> 4093.42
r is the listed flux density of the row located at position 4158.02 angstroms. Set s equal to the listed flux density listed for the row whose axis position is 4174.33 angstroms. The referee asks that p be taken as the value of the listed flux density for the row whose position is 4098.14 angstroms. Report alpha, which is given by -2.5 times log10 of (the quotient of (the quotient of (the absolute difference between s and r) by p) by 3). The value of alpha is 4.5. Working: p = 16.4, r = 14.1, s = 14.9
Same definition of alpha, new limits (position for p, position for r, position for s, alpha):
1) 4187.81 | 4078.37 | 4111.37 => 3.8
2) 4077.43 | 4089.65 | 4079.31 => 3.5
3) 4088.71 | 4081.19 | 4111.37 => 4.1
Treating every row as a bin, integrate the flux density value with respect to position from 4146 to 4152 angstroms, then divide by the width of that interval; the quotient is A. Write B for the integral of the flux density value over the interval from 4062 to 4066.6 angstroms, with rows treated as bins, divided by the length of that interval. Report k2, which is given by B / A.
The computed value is 1.18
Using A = 14.2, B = 16.9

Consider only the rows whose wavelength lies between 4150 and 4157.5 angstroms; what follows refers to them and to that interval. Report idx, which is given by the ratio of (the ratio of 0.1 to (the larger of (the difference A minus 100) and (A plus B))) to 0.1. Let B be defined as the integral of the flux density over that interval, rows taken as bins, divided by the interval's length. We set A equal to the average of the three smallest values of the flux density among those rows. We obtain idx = 0.0361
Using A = 13.3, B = 14.3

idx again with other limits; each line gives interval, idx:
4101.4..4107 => 0.0313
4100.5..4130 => 0.0325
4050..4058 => 0.0305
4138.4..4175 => 0.0355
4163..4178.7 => 0.0337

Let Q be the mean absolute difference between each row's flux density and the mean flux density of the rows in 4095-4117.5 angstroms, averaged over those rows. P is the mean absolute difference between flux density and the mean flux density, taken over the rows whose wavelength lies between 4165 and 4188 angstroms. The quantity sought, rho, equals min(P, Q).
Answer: 0.626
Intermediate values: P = 0.7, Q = 0.63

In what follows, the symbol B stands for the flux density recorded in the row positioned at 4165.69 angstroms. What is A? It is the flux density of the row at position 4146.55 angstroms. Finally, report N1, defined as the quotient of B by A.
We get 0.986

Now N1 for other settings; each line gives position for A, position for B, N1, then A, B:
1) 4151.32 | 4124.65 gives 1.167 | 13.2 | 15.4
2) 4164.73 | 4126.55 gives 0.954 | 15.2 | 14.5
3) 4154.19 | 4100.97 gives 1.224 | 14.7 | 18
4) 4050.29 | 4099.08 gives 1.006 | 15.7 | 15.8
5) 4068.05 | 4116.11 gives 0.884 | 18.9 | 16.7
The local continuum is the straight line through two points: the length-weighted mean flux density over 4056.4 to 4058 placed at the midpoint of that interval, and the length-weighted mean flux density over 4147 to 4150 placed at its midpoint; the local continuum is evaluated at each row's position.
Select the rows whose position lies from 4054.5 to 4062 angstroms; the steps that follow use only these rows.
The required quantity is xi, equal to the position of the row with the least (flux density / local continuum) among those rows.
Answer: 4054.96 angstroms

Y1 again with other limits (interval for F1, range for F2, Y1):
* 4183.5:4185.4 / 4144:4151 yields 0.58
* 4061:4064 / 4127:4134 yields 0.79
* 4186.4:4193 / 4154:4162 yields 0.85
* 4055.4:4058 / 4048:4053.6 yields 0.68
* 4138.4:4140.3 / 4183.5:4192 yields 0.74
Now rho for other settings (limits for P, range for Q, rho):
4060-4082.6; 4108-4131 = 0.700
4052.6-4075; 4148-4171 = 0.704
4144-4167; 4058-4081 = 0.646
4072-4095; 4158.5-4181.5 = 0.642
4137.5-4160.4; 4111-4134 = 0.723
